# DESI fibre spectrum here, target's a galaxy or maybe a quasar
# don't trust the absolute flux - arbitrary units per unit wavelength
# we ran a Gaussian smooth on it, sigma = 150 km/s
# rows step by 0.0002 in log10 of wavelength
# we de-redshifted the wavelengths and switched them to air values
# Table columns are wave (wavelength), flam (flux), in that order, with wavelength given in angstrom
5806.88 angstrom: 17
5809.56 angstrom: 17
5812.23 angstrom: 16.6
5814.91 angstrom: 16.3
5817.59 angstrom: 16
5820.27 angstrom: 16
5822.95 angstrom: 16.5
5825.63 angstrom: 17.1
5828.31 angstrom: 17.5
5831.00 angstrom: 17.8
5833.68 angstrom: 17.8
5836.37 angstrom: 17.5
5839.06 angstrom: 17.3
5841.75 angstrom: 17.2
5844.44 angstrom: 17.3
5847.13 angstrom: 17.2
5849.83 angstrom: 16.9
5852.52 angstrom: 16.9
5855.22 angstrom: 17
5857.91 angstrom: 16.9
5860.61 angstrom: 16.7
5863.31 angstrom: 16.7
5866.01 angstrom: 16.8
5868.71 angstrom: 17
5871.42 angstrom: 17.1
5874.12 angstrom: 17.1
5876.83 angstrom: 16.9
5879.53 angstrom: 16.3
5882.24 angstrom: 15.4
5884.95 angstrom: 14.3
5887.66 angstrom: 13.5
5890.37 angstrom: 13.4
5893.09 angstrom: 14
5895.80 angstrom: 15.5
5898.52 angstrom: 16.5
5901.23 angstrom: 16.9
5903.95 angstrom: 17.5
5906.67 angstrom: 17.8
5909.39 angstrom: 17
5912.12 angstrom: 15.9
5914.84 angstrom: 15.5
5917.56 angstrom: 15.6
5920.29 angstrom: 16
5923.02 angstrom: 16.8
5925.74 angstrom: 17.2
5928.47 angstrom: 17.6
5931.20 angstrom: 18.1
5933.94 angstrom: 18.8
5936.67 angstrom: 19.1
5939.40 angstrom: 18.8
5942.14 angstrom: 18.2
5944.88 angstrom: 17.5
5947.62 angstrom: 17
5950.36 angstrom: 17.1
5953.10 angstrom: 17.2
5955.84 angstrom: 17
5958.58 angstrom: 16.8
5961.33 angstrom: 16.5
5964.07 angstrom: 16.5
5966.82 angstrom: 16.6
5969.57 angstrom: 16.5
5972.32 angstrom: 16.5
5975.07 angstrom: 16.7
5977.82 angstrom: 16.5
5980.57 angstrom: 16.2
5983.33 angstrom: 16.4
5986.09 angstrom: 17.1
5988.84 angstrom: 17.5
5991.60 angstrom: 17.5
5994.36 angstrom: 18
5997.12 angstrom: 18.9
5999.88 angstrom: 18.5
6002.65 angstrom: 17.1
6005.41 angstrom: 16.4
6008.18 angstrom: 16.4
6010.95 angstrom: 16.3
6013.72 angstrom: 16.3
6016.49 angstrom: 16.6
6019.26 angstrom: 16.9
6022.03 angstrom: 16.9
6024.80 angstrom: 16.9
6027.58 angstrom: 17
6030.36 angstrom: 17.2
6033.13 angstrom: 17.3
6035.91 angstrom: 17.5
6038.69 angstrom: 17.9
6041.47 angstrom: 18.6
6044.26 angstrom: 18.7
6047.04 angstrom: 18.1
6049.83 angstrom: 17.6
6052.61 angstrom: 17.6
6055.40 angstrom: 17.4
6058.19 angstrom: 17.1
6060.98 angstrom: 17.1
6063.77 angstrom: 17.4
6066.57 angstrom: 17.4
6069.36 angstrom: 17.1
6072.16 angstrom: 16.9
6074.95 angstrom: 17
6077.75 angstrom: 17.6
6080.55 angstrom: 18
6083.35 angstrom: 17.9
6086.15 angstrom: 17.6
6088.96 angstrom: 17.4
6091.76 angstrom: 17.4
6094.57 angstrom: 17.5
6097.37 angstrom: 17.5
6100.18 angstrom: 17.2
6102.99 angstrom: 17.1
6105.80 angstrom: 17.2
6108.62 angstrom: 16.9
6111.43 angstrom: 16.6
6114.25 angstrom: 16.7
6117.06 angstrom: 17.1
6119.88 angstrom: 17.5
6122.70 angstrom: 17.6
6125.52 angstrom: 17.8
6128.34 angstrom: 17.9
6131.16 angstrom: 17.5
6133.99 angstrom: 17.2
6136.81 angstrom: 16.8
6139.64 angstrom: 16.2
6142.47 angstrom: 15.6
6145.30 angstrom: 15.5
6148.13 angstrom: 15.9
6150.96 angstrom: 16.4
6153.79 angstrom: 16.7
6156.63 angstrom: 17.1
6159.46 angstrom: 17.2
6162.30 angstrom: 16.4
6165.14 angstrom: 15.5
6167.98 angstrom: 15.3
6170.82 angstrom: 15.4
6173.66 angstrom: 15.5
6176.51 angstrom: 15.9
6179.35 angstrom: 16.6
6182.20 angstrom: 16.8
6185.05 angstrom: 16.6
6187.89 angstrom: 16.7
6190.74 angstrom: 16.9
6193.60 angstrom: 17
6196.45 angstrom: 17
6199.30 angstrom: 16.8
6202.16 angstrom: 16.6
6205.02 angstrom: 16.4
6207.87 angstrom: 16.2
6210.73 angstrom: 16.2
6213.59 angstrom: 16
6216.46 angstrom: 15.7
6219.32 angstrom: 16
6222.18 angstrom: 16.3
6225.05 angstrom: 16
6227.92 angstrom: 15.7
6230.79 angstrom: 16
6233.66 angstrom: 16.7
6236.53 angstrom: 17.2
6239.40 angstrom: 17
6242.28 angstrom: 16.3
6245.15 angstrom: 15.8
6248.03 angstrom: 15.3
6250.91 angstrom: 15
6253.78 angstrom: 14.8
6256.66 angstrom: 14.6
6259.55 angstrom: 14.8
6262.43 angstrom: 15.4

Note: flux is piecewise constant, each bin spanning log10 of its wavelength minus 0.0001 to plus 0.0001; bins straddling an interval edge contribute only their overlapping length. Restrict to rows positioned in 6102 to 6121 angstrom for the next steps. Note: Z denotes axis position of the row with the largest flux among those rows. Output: 6119.88 angstrom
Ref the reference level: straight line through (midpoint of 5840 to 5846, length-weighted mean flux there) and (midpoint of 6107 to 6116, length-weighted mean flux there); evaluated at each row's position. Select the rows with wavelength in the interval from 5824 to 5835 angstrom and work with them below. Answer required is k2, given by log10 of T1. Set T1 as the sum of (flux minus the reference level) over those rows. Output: 0.0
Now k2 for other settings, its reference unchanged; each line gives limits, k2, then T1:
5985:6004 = 0.8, 5.8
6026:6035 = -0.1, 0.8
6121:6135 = 0.6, 4.4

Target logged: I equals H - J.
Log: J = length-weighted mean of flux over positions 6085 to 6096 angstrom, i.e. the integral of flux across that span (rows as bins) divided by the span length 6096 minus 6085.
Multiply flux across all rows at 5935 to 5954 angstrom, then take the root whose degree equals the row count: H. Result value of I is 0.4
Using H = 17.8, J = 17.47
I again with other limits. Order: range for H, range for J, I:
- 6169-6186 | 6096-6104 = -1.1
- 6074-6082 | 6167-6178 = 2.0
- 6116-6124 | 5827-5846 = -0.1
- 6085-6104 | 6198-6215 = 1.0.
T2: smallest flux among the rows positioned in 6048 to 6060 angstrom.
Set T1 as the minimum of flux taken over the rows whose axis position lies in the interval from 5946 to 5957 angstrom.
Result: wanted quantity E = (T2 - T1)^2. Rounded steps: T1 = 17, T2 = 17.1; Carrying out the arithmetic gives 0.01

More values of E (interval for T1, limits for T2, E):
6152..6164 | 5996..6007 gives 0.00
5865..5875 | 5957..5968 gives 0.09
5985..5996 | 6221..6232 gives 1.96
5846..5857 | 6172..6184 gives 1.96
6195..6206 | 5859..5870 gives 0.09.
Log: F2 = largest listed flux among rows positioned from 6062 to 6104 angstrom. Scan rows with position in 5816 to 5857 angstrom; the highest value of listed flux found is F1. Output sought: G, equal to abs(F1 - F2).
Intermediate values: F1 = 17.8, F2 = 18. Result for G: 0.20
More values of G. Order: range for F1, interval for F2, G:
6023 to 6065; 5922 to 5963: 0.40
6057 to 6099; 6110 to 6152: 0.10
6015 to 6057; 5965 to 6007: 0.20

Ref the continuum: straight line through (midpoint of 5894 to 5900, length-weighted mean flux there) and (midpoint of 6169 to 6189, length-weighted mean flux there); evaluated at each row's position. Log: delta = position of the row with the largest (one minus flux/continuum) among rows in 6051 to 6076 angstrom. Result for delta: 6072.16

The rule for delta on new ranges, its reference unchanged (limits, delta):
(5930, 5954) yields 5947.62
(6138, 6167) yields 6165.14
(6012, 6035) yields 6013.72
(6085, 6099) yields 6091.76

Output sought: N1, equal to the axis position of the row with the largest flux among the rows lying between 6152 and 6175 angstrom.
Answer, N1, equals 6159.46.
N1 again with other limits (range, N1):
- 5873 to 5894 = 5874.12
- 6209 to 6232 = 6222.18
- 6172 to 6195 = 6193.60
